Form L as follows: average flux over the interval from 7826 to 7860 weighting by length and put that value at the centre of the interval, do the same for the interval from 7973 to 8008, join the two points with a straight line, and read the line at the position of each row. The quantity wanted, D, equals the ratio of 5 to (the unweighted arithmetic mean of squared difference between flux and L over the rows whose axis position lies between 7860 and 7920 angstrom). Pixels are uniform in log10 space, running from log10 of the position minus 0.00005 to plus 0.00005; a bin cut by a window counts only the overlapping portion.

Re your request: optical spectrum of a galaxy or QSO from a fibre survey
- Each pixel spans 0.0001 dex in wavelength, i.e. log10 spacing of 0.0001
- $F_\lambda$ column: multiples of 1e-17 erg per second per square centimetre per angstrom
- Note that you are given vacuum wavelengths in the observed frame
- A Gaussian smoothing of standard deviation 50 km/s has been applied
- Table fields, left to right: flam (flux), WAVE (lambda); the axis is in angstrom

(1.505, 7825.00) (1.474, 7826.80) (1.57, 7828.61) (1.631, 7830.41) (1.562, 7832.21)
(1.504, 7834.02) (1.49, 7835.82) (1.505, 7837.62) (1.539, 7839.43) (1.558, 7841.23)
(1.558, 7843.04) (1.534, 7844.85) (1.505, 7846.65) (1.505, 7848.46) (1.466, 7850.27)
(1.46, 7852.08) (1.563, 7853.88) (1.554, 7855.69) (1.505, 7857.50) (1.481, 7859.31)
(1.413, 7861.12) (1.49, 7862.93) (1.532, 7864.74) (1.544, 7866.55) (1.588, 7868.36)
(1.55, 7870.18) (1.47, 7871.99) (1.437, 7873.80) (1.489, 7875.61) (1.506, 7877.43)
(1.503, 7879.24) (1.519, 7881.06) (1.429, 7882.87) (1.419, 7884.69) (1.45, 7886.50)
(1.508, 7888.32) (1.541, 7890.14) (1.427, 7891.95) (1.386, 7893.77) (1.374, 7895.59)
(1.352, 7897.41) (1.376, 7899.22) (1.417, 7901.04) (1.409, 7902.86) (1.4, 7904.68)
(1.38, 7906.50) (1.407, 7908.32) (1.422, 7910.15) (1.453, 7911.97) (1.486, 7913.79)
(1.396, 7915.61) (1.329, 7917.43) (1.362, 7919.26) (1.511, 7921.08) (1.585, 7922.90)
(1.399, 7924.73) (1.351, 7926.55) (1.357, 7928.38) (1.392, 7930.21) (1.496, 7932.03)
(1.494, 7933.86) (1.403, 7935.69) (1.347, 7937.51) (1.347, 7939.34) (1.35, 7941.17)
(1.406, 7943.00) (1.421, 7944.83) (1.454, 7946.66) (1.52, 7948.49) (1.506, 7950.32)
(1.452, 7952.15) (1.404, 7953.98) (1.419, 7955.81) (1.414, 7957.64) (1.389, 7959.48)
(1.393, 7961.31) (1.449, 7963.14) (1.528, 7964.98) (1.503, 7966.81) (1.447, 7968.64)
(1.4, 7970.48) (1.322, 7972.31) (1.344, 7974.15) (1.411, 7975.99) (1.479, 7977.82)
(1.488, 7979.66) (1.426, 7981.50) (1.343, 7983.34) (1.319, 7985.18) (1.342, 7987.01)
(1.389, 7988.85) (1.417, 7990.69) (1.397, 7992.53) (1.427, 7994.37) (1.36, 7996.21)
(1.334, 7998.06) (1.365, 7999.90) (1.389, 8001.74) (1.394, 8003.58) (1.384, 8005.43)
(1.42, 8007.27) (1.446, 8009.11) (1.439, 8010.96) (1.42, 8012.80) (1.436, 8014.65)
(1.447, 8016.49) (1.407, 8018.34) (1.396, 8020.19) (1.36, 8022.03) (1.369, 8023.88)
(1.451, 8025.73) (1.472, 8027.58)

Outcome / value 1171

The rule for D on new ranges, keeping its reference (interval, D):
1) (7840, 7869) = 2448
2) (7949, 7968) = 1589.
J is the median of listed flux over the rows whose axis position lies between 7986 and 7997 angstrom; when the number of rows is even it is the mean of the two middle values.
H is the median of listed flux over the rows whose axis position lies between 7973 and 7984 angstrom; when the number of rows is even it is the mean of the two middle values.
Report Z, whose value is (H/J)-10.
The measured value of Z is -8.98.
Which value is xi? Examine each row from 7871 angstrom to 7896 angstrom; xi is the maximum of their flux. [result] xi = 1.541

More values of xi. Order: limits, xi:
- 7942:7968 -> 1.528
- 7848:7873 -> 1.588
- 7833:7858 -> 1.563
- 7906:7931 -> 1.585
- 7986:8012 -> 1.446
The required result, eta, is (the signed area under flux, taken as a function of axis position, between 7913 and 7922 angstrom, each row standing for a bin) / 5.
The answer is 2.55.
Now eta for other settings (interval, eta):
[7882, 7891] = 2.64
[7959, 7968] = 2.62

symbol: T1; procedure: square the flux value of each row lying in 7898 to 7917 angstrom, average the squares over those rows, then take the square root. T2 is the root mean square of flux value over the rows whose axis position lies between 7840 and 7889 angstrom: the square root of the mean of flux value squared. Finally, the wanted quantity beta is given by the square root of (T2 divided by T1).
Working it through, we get 1.030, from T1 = 1.41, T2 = 1.50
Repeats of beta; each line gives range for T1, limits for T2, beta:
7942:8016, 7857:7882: 1.030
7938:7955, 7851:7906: 1.014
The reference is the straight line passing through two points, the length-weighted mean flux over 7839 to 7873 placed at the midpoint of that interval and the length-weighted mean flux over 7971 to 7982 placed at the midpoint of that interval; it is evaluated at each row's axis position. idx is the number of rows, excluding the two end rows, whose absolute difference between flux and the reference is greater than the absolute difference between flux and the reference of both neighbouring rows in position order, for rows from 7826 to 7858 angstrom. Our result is 5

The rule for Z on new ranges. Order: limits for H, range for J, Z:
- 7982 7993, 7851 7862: -9.09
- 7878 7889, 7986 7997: -8.94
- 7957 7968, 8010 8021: -9.00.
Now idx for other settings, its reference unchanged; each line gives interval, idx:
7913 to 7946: 4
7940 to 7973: 4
